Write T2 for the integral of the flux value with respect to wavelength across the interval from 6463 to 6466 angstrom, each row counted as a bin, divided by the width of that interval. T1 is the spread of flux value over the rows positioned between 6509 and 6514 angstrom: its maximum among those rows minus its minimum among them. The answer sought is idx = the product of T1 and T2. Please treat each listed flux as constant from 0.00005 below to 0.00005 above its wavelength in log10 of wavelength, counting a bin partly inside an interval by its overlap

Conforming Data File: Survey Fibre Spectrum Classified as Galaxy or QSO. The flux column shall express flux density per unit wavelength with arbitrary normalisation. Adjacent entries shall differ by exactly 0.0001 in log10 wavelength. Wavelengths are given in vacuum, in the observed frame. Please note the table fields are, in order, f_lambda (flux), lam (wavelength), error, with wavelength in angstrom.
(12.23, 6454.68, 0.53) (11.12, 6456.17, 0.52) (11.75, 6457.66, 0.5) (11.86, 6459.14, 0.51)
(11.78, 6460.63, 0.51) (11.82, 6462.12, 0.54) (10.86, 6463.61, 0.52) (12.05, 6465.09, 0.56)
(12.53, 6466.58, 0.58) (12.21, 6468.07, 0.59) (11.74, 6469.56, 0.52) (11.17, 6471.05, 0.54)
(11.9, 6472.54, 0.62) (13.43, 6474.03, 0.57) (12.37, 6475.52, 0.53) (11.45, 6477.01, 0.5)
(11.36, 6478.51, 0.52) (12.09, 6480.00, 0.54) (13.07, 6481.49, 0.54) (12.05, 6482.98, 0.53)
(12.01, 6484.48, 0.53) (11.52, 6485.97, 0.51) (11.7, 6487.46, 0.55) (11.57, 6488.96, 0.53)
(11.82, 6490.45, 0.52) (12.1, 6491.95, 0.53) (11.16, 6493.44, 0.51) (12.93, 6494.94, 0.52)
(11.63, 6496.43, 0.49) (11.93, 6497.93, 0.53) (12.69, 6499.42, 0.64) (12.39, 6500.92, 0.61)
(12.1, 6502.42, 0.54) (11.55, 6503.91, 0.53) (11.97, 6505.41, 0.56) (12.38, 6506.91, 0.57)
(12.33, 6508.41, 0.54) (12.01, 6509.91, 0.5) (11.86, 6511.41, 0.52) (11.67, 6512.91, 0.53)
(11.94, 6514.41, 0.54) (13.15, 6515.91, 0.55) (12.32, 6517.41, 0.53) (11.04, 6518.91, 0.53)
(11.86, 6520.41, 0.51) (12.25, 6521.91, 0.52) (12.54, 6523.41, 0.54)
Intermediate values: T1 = 0.3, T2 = 11.57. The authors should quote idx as 4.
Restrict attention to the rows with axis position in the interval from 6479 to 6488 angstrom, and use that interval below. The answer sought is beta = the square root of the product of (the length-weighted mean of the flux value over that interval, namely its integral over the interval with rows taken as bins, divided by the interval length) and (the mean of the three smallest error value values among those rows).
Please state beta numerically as 2.51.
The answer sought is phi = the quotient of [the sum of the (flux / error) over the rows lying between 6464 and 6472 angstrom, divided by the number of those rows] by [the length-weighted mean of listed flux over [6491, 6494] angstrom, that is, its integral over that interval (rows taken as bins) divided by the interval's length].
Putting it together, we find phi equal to 1.84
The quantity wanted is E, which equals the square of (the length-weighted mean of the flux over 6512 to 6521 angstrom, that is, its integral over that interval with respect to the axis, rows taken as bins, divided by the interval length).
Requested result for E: 144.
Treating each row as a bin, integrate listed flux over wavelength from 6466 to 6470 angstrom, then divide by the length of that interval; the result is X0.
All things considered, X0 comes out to 12.2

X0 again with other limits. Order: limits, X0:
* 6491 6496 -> 12.0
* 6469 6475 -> 12.1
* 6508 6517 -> 12.2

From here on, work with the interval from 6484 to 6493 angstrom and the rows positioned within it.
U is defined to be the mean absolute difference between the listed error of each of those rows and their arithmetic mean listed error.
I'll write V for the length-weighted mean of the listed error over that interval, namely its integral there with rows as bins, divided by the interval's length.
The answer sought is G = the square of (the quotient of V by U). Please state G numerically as 3528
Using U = 0.01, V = 0.528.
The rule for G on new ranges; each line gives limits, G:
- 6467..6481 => 326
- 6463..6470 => 419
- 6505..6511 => 575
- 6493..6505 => 193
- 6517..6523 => 4873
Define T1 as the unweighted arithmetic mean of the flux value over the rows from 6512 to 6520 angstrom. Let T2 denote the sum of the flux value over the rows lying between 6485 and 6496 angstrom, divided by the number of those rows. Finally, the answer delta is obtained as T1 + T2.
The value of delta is 23.9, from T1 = 12.0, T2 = 11.8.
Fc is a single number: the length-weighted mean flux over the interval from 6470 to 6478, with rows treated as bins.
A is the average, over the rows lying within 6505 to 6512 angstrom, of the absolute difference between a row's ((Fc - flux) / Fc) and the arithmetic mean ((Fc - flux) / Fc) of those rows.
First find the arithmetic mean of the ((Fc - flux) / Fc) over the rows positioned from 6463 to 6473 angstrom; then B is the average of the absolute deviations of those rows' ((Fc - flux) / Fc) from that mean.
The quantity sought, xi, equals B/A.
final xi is 2.3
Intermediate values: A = 0.016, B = 0.037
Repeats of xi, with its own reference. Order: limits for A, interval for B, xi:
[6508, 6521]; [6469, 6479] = 1.5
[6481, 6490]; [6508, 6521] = 1.0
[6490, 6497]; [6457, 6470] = 0.6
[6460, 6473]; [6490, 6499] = 1.1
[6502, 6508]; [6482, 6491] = 0.8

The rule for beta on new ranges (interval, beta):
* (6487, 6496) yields 2.48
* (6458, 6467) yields 2.46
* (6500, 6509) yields 2.55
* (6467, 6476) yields 2.54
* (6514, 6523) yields 2.51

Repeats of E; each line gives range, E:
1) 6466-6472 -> 141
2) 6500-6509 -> 147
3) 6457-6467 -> 139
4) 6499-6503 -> 153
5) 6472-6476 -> 159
